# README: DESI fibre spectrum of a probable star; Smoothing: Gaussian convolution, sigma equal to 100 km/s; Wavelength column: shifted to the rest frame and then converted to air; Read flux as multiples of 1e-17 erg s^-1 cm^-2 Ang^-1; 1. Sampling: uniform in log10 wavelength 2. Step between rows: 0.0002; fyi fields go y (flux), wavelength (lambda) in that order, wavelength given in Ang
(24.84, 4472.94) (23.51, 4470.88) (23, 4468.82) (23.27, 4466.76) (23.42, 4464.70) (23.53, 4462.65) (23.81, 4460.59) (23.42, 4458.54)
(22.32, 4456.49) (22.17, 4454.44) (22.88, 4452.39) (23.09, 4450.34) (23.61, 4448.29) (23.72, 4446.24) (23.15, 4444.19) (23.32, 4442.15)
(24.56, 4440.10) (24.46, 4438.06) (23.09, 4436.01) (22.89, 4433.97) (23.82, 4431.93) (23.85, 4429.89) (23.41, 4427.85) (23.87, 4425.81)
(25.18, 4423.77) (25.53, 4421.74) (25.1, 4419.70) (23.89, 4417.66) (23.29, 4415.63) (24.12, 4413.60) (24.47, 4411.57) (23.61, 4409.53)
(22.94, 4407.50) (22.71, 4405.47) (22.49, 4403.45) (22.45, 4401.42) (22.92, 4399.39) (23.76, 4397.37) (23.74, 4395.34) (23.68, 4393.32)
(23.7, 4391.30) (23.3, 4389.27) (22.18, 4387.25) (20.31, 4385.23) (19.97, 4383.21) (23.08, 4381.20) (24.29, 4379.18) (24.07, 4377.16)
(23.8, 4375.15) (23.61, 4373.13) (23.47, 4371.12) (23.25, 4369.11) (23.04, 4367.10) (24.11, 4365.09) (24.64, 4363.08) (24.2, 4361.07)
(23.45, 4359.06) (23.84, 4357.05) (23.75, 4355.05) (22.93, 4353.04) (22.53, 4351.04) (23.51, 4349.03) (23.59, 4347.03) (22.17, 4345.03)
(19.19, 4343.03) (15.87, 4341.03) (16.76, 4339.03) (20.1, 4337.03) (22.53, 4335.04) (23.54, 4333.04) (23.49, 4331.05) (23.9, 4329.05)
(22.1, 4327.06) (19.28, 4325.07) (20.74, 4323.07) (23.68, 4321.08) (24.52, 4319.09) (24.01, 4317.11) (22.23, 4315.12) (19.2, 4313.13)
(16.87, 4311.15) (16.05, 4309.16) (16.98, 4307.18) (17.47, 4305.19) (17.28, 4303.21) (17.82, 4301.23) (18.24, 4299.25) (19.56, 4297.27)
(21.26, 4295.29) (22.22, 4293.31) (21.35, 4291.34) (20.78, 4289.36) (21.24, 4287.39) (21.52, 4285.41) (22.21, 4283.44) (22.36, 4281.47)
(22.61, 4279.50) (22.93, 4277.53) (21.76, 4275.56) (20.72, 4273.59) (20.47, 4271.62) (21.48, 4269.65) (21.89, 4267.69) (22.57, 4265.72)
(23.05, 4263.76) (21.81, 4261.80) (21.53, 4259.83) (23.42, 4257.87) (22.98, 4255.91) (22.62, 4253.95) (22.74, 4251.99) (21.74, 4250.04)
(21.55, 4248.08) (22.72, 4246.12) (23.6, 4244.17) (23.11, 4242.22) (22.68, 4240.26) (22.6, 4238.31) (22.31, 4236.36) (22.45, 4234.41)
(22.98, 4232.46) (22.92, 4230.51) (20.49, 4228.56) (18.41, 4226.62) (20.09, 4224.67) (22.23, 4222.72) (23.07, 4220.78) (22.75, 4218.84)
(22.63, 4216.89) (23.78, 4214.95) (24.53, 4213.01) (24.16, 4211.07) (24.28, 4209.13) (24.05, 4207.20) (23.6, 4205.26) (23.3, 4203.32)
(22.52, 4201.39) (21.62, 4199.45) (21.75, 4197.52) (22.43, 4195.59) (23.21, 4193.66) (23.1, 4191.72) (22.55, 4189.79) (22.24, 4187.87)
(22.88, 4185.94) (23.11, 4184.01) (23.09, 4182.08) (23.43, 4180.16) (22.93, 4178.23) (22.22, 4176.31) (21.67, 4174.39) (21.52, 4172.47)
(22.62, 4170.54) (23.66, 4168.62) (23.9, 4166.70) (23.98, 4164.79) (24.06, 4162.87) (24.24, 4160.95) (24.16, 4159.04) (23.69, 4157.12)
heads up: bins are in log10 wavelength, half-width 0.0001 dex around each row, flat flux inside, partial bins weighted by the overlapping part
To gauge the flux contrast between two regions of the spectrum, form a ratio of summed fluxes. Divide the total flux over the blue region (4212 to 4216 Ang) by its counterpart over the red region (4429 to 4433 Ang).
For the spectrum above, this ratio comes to 1.01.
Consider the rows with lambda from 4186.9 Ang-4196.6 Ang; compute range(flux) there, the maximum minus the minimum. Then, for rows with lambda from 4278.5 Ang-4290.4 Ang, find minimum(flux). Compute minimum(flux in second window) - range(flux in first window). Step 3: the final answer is 19.8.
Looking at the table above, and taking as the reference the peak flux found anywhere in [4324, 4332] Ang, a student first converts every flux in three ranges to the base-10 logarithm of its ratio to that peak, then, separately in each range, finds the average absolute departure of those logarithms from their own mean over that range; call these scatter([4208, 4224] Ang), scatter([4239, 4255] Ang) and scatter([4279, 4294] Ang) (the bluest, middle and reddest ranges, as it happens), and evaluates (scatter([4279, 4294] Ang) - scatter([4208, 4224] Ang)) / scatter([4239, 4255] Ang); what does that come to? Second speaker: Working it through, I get -0.31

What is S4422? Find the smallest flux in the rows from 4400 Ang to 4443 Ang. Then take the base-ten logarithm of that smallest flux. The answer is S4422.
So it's 1.35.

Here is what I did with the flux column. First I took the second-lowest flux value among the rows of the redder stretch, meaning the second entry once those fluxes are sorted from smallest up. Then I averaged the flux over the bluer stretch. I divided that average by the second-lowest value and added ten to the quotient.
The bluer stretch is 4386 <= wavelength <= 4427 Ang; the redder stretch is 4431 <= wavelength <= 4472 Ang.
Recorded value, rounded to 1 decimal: 11.1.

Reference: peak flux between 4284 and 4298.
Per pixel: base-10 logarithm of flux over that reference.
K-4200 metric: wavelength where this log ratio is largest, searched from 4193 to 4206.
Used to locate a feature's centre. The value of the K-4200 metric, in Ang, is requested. 4205.26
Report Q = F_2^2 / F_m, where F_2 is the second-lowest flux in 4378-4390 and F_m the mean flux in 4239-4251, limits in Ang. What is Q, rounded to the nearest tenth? 18.3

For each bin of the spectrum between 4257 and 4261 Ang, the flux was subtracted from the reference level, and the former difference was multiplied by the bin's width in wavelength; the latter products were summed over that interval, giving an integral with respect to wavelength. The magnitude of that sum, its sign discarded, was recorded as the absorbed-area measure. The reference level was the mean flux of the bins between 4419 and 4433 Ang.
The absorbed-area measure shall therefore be 8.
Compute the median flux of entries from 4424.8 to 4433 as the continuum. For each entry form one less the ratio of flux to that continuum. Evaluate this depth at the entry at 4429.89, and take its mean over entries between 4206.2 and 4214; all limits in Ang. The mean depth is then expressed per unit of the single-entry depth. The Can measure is 28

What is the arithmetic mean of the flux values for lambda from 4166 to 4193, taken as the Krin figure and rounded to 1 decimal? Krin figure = 22.8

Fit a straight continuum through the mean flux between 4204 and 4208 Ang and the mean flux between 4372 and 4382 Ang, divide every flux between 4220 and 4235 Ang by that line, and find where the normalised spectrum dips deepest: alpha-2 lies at 4226.62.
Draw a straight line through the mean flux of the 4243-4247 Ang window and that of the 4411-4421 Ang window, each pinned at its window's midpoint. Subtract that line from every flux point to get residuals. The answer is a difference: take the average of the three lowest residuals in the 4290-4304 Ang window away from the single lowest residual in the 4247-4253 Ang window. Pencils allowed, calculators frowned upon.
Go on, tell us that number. 4.1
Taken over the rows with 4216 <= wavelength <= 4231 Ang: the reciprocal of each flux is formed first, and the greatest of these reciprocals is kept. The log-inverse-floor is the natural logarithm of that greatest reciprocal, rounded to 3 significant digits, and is -2.91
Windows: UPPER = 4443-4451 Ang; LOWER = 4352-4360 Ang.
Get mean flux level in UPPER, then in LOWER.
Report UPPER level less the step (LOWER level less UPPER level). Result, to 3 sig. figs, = 23.3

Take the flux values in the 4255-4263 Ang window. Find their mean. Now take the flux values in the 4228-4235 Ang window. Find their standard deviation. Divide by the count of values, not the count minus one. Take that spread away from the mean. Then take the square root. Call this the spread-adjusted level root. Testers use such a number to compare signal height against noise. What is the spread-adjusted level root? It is 4.63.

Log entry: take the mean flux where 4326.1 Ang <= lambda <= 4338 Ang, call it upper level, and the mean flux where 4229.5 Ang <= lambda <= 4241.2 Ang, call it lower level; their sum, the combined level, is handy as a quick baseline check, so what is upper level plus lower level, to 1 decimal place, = 45.3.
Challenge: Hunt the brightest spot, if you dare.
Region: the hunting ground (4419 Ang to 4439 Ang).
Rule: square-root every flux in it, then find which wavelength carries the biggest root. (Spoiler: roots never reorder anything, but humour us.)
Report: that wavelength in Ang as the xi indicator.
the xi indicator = 4421.74 Ang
